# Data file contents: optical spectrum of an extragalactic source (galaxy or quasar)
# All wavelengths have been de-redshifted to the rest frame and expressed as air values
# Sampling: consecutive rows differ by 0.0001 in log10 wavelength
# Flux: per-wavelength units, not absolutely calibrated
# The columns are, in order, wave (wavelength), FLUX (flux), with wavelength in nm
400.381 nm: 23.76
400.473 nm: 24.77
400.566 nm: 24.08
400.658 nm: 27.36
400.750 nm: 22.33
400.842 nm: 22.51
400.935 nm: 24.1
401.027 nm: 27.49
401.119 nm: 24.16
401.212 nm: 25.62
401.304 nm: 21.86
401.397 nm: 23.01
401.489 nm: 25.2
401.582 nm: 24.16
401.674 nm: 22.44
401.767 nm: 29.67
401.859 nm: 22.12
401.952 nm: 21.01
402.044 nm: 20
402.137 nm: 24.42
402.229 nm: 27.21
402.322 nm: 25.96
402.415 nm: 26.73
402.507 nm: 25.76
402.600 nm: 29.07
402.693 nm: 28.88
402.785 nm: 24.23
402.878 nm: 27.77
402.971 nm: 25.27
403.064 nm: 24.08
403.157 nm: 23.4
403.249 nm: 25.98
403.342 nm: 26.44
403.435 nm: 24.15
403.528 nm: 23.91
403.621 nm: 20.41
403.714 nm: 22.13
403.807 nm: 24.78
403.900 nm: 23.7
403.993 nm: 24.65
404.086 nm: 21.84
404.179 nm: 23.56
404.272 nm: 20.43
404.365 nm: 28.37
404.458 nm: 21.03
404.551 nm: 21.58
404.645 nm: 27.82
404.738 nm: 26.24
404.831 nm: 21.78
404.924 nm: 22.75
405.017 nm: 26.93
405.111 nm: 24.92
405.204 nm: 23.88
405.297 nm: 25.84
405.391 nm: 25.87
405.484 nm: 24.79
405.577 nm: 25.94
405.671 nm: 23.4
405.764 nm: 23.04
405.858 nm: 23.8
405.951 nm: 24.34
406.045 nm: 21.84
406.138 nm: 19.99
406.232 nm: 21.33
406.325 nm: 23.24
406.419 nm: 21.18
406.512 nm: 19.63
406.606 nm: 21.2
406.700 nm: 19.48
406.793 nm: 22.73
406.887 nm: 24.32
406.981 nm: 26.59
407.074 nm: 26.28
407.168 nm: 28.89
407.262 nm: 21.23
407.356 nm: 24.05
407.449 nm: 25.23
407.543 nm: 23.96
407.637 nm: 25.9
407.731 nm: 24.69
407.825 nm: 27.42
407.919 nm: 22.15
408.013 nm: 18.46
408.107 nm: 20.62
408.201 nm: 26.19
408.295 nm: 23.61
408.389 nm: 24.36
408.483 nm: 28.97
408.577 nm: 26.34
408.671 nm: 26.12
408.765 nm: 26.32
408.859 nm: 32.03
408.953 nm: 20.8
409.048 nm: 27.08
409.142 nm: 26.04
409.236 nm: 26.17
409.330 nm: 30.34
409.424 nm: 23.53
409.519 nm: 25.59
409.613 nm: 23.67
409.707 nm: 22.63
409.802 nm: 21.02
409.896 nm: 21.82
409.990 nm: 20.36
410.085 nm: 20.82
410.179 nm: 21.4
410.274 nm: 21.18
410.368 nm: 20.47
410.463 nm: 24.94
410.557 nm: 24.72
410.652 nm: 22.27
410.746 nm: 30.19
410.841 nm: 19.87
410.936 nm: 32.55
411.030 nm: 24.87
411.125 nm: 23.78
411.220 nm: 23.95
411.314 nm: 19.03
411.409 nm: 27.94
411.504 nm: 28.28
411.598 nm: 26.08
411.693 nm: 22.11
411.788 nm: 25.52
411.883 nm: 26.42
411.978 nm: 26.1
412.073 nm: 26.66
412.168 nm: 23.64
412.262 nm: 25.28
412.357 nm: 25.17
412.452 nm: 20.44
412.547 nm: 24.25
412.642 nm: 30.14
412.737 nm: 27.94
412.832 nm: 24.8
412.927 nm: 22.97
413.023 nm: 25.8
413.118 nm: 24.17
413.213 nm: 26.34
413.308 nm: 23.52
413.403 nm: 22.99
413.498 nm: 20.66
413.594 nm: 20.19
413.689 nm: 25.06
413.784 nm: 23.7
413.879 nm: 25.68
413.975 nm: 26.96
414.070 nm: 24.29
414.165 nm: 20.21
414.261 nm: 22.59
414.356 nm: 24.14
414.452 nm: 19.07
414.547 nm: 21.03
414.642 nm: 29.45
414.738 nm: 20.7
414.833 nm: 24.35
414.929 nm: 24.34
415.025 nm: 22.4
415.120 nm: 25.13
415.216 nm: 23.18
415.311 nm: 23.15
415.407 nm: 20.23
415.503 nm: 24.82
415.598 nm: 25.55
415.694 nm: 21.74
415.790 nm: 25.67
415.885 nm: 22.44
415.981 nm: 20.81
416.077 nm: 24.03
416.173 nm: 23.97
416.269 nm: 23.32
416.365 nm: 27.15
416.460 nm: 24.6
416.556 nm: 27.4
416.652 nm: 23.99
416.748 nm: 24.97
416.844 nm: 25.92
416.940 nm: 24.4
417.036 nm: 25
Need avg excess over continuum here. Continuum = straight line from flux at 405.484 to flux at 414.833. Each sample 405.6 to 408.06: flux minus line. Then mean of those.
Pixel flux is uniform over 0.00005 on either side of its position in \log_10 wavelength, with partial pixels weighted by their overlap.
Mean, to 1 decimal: -1.5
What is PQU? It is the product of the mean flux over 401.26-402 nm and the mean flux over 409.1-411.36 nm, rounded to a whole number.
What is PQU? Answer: 564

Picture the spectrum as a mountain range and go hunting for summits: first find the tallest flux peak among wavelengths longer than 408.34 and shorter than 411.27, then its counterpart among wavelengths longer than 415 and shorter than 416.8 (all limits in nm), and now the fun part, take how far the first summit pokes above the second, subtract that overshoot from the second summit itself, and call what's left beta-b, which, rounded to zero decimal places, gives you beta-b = 22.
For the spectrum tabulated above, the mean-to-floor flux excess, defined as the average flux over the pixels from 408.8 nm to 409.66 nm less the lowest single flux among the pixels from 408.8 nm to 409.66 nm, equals 5.3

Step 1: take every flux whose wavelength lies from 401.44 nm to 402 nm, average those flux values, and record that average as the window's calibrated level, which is 24.1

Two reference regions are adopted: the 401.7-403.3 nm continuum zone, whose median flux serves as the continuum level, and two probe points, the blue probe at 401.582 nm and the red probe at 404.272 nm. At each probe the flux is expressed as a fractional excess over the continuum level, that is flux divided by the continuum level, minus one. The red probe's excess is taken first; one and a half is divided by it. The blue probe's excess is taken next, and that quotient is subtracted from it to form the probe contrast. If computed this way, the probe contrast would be 7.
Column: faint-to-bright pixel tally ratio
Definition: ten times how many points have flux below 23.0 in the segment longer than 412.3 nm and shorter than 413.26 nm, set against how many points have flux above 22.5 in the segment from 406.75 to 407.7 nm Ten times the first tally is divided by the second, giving 2.2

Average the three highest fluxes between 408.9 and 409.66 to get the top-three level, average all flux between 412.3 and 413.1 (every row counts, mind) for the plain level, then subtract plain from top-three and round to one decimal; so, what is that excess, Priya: 2.7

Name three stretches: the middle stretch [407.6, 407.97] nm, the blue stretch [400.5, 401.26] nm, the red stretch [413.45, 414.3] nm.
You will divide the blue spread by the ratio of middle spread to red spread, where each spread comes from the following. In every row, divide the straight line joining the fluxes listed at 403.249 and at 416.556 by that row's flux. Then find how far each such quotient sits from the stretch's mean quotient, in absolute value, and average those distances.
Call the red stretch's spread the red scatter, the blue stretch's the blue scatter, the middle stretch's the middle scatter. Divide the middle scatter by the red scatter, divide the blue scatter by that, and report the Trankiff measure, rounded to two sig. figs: 0.10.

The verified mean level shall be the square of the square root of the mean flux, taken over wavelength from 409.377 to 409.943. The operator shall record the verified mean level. 23.0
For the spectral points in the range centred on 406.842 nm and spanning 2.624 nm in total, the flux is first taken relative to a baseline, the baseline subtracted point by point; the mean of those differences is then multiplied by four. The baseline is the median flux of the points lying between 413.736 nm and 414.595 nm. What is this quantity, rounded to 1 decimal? -1.8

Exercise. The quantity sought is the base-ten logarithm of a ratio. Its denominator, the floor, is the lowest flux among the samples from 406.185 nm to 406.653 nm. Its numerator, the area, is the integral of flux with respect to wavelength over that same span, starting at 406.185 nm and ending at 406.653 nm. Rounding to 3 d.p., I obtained -0.294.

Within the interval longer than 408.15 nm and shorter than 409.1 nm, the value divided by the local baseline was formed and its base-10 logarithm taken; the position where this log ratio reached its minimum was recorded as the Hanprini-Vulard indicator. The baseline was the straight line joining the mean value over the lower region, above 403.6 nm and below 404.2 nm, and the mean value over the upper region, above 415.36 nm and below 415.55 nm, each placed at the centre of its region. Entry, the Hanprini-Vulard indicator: 408.953 nm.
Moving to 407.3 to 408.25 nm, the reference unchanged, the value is 408.013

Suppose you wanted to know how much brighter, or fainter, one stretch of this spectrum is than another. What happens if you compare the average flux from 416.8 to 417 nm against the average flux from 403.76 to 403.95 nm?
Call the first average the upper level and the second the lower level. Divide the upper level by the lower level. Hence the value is 1.04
